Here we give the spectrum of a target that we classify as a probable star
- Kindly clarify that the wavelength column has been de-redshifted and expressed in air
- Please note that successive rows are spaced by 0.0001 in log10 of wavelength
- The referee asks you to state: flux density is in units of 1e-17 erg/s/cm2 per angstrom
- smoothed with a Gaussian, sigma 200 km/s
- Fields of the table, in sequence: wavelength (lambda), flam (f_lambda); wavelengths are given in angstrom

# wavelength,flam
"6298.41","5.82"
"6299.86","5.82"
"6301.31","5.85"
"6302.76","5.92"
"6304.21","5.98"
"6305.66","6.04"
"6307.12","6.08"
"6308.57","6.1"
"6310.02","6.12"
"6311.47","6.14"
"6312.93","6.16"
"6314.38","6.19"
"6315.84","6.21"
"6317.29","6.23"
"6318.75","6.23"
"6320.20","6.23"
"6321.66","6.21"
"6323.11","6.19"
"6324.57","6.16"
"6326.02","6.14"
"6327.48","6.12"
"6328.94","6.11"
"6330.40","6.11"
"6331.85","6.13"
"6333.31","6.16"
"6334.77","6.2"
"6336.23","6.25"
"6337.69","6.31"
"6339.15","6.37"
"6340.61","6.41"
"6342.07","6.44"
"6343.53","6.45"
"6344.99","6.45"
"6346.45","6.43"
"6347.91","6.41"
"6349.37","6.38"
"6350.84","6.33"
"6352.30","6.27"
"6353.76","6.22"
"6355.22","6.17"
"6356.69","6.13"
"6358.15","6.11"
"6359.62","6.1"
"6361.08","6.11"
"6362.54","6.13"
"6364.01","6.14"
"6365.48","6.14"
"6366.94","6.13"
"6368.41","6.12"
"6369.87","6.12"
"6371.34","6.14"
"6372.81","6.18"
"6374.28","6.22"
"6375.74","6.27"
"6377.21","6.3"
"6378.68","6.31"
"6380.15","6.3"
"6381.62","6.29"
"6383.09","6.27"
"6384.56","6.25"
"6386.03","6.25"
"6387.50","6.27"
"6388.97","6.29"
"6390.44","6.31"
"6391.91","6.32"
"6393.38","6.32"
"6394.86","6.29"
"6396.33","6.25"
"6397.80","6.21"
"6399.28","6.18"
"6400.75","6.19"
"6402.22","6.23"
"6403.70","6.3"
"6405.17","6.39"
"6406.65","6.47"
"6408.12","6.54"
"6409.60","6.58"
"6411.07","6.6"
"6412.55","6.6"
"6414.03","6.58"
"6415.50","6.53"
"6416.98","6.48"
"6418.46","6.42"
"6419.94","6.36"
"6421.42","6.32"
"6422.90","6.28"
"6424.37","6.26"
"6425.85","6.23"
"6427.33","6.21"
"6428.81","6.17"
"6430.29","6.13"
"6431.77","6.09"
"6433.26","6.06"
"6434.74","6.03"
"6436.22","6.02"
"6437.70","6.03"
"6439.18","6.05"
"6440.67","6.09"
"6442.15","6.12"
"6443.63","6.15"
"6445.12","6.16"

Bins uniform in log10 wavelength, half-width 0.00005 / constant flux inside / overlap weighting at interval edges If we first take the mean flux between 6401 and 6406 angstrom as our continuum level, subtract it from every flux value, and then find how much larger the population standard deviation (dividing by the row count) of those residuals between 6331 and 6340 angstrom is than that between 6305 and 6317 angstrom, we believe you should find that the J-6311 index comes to 0.030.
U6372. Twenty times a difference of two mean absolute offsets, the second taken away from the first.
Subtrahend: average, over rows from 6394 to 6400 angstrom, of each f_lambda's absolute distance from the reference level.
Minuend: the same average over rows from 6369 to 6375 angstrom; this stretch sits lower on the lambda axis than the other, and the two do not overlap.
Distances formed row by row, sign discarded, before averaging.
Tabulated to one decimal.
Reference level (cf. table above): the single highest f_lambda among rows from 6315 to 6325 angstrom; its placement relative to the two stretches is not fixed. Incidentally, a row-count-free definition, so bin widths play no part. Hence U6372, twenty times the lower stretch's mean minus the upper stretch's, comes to 0.6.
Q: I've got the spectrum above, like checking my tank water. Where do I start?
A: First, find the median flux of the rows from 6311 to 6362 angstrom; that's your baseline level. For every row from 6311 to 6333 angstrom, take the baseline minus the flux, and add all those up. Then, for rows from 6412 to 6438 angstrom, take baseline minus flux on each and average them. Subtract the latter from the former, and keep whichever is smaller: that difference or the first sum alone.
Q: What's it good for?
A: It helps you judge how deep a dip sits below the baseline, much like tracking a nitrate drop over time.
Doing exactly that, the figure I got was 0.6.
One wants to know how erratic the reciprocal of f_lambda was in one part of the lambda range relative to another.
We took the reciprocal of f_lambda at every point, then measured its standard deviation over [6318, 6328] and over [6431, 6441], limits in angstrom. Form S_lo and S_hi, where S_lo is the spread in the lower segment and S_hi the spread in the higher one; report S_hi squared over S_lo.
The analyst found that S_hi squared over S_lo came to 0.0005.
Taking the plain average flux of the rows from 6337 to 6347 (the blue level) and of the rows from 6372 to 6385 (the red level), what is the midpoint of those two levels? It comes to 6.34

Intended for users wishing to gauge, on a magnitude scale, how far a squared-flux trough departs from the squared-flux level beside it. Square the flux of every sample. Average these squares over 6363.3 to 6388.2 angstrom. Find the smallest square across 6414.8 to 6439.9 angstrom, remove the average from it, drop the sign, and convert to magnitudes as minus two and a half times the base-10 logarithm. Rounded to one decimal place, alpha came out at -1.0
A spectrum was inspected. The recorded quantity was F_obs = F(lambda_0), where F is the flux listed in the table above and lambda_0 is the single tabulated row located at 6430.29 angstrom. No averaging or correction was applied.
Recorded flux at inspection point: 6.13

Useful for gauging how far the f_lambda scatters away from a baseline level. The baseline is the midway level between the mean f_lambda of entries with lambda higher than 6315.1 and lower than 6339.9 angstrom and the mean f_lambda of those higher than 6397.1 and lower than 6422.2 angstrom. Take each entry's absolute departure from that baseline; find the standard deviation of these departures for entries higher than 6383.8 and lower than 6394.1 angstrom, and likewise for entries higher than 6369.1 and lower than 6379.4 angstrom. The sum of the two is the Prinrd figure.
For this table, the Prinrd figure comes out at 0.09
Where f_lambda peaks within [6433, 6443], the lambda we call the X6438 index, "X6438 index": 6442.15 angstrom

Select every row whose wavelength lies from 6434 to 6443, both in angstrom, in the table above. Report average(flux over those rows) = 6.06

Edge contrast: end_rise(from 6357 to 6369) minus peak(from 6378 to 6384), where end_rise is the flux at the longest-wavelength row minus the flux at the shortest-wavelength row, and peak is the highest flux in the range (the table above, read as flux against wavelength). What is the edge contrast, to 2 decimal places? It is -6.30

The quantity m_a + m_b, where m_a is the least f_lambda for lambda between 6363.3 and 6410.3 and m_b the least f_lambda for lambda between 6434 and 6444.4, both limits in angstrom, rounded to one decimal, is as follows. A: 12.1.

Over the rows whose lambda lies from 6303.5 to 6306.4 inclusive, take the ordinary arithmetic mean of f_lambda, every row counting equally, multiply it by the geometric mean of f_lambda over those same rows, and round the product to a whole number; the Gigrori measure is 36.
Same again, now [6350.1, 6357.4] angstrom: 39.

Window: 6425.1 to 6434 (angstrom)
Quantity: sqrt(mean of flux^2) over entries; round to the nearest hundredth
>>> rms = 6.15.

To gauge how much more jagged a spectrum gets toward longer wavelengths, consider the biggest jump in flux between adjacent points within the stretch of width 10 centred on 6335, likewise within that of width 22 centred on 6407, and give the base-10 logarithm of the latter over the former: 0.18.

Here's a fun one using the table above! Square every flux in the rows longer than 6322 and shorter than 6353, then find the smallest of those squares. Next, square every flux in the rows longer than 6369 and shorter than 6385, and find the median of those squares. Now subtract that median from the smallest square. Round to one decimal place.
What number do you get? -2.0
